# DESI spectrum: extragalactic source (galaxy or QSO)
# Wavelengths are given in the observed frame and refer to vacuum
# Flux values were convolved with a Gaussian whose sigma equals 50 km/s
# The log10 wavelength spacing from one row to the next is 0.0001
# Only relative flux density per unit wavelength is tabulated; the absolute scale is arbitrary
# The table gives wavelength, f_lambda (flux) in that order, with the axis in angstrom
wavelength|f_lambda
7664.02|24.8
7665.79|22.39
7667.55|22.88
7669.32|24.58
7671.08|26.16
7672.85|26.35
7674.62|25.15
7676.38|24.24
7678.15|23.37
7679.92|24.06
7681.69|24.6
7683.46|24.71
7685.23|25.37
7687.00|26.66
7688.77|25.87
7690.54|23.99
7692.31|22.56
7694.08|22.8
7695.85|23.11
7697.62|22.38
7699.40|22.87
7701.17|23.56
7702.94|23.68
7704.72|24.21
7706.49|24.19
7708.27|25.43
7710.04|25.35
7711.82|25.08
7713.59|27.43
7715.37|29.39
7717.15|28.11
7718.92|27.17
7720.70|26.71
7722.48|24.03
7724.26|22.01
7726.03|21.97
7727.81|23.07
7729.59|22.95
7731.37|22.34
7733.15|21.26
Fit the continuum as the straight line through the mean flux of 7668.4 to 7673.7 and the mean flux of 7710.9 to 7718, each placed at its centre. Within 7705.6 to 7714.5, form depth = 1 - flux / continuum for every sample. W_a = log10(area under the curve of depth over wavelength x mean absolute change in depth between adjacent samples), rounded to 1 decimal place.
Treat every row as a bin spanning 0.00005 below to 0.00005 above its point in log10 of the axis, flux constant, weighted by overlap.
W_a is -1.7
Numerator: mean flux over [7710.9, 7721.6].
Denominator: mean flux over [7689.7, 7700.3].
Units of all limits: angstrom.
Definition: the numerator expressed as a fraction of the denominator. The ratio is 1.19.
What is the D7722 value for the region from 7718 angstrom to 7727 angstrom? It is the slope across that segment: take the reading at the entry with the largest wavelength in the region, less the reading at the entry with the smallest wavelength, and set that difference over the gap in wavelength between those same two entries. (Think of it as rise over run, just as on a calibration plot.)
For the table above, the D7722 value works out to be -0.7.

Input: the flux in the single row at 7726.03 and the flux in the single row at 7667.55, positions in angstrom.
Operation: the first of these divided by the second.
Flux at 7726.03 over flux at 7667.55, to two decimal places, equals 0.96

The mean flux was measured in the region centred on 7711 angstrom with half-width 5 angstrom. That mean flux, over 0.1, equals 261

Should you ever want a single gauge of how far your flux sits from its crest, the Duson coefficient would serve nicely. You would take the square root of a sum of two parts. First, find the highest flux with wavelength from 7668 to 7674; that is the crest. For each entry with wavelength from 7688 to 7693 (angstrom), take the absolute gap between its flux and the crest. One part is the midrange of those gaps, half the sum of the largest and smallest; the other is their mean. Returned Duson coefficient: 2.08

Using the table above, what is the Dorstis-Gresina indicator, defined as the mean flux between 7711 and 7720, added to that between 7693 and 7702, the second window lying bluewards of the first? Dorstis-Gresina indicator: 50.4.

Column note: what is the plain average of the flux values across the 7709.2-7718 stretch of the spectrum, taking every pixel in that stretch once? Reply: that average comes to 27.1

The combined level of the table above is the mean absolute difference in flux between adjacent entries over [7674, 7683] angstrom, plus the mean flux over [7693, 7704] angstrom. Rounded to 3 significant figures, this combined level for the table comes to 23.8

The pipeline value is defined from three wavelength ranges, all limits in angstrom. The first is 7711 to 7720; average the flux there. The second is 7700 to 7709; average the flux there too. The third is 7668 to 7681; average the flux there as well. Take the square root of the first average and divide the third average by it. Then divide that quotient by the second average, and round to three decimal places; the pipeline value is 0.196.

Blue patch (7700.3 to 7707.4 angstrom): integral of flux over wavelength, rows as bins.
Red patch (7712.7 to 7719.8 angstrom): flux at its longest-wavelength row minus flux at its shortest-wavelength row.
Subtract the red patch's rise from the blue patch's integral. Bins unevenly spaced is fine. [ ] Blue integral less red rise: 170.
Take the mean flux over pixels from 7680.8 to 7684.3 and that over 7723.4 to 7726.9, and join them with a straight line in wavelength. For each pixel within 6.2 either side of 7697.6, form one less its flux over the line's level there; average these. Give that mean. 0.03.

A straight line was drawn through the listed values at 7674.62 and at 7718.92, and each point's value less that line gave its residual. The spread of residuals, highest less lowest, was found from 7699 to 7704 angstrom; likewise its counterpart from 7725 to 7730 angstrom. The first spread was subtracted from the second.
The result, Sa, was 0.4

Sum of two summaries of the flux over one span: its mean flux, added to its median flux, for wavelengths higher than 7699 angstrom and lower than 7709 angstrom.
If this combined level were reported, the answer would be 48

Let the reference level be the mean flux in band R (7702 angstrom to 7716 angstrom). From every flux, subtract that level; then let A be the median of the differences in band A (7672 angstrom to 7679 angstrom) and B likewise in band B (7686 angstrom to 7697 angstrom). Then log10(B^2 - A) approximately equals 0.7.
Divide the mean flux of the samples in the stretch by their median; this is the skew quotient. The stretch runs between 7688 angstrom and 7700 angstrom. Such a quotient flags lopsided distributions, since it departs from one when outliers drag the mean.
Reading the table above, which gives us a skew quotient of 1.02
